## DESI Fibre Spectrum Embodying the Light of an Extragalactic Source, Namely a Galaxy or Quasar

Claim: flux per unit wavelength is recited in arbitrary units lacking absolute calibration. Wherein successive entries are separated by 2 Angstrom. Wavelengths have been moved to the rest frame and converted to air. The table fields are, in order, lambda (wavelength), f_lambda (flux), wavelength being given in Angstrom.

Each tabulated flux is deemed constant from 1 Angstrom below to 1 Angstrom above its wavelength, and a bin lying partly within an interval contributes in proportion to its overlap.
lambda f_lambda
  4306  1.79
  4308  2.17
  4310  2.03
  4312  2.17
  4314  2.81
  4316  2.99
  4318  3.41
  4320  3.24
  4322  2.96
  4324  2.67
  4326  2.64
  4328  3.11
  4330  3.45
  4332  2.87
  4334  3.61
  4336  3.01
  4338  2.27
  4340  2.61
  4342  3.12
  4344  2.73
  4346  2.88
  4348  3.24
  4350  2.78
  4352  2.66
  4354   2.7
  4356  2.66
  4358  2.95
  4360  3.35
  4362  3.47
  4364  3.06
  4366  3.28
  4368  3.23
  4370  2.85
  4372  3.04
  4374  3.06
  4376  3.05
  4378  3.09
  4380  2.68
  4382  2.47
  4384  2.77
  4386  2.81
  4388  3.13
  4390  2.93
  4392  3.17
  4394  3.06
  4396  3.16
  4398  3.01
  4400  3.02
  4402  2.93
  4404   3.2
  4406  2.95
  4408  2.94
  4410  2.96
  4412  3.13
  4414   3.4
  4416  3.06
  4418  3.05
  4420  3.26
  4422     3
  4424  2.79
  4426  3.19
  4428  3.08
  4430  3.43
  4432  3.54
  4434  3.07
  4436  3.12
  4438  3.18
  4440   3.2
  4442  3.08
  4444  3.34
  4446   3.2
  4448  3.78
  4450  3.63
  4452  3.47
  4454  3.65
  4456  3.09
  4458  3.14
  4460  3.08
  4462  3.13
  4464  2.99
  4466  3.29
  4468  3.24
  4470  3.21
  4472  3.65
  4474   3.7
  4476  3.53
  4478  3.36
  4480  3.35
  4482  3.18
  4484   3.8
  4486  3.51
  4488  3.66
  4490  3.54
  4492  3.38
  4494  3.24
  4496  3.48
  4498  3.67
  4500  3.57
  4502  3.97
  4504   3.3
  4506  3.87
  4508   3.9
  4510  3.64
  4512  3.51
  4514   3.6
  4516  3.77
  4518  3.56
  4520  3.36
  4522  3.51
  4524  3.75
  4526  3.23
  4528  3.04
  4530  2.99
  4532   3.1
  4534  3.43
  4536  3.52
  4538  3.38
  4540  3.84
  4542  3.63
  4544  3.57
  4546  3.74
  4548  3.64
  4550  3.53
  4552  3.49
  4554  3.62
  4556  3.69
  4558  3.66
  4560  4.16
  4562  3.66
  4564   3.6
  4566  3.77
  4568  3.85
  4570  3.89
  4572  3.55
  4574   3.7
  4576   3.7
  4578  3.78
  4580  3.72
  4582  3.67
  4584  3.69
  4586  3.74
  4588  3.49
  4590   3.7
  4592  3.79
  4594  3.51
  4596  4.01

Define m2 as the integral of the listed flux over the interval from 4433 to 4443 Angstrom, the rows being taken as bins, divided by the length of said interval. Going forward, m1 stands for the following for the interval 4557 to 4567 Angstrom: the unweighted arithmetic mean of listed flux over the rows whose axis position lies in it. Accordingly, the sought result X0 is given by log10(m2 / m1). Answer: -0.08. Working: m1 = 3.77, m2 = 3.13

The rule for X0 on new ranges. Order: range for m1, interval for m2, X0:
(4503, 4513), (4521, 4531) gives -0.04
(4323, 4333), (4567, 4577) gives 0.10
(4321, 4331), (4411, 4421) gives 0.03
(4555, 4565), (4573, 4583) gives 0.00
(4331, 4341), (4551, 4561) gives 0.11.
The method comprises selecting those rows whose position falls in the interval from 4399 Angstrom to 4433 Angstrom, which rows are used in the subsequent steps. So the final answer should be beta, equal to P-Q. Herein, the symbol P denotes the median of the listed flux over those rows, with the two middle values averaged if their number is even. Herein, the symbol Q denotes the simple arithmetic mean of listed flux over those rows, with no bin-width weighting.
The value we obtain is -0.054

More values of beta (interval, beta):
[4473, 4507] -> -0.006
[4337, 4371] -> -0.052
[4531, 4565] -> 0.016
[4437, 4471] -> -0.076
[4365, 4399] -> 0.062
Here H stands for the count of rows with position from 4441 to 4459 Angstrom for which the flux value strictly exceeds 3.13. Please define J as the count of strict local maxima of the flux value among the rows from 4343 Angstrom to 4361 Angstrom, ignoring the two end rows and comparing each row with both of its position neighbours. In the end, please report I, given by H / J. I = 3.5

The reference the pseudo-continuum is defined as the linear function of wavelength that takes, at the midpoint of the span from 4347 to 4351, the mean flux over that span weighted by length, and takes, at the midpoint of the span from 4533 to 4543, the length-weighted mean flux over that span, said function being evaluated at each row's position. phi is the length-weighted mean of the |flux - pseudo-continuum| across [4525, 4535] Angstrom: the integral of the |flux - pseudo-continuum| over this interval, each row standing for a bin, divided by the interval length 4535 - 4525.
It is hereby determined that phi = 0.379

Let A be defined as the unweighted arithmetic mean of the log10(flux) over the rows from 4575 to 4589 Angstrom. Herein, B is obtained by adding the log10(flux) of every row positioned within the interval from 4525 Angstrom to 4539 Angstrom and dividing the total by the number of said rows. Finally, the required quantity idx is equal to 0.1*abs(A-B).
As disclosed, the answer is 0.006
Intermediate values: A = 0.566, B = 0.51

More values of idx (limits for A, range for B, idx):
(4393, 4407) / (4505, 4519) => 0.008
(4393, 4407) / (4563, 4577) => 0.009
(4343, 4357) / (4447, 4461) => 0.008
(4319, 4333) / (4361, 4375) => 0.002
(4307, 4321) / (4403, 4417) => 0.007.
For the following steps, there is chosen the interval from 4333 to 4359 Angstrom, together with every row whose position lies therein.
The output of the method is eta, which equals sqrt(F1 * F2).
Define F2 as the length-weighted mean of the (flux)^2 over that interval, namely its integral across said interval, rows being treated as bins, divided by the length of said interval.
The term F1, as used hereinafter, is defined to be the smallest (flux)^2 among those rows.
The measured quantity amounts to 6.5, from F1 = 5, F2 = 8.3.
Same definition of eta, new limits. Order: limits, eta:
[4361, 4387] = 7.4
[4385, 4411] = 8.5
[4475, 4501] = 11.1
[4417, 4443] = 8.8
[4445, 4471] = 9.9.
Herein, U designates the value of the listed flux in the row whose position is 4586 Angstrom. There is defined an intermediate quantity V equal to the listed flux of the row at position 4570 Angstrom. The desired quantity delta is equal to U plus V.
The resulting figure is 7.6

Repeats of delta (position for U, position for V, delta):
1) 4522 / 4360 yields 6.9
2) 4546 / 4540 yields 7.6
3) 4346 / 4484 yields 6.7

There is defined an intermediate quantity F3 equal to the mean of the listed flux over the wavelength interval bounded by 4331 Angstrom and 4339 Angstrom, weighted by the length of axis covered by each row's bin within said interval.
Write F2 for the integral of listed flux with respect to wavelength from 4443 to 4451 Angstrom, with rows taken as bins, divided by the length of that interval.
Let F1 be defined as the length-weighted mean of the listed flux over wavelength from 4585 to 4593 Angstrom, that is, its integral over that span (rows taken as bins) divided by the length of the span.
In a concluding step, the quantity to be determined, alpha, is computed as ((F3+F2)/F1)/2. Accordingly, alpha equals 0.87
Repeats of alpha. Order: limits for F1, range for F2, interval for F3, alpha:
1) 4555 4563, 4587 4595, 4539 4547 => 0.96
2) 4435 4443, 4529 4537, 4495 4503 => 1.10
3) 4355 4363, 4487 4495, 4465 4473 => 1.09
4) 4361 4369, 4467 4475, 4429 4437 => 1.03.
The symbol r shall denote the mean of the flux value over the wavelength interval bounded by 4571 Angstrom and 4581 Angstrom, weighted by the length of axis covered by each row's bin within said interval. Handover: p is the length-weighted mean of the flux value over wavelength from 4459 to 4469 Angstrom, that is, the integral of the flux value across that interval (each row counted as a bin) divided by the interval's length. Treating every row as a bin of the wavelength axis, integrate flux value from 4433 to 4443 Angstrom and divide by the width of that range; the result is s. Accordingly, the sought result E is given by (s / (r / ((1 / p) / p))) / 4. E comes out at 0.0214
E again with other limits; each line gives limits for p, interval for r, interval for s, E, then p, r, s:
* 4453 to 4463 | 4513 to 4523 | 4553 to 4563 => 0.0255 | 3.22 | 3.56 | 3.8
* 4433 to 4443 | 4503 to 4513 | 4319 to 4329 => 0.0205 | 3.13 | 3.64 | 2.9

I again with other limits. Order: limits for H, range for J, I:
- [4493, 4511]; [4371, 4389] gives 4.5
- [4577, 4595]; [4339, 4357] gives 3.0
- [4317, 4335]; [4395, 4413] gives 2.0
